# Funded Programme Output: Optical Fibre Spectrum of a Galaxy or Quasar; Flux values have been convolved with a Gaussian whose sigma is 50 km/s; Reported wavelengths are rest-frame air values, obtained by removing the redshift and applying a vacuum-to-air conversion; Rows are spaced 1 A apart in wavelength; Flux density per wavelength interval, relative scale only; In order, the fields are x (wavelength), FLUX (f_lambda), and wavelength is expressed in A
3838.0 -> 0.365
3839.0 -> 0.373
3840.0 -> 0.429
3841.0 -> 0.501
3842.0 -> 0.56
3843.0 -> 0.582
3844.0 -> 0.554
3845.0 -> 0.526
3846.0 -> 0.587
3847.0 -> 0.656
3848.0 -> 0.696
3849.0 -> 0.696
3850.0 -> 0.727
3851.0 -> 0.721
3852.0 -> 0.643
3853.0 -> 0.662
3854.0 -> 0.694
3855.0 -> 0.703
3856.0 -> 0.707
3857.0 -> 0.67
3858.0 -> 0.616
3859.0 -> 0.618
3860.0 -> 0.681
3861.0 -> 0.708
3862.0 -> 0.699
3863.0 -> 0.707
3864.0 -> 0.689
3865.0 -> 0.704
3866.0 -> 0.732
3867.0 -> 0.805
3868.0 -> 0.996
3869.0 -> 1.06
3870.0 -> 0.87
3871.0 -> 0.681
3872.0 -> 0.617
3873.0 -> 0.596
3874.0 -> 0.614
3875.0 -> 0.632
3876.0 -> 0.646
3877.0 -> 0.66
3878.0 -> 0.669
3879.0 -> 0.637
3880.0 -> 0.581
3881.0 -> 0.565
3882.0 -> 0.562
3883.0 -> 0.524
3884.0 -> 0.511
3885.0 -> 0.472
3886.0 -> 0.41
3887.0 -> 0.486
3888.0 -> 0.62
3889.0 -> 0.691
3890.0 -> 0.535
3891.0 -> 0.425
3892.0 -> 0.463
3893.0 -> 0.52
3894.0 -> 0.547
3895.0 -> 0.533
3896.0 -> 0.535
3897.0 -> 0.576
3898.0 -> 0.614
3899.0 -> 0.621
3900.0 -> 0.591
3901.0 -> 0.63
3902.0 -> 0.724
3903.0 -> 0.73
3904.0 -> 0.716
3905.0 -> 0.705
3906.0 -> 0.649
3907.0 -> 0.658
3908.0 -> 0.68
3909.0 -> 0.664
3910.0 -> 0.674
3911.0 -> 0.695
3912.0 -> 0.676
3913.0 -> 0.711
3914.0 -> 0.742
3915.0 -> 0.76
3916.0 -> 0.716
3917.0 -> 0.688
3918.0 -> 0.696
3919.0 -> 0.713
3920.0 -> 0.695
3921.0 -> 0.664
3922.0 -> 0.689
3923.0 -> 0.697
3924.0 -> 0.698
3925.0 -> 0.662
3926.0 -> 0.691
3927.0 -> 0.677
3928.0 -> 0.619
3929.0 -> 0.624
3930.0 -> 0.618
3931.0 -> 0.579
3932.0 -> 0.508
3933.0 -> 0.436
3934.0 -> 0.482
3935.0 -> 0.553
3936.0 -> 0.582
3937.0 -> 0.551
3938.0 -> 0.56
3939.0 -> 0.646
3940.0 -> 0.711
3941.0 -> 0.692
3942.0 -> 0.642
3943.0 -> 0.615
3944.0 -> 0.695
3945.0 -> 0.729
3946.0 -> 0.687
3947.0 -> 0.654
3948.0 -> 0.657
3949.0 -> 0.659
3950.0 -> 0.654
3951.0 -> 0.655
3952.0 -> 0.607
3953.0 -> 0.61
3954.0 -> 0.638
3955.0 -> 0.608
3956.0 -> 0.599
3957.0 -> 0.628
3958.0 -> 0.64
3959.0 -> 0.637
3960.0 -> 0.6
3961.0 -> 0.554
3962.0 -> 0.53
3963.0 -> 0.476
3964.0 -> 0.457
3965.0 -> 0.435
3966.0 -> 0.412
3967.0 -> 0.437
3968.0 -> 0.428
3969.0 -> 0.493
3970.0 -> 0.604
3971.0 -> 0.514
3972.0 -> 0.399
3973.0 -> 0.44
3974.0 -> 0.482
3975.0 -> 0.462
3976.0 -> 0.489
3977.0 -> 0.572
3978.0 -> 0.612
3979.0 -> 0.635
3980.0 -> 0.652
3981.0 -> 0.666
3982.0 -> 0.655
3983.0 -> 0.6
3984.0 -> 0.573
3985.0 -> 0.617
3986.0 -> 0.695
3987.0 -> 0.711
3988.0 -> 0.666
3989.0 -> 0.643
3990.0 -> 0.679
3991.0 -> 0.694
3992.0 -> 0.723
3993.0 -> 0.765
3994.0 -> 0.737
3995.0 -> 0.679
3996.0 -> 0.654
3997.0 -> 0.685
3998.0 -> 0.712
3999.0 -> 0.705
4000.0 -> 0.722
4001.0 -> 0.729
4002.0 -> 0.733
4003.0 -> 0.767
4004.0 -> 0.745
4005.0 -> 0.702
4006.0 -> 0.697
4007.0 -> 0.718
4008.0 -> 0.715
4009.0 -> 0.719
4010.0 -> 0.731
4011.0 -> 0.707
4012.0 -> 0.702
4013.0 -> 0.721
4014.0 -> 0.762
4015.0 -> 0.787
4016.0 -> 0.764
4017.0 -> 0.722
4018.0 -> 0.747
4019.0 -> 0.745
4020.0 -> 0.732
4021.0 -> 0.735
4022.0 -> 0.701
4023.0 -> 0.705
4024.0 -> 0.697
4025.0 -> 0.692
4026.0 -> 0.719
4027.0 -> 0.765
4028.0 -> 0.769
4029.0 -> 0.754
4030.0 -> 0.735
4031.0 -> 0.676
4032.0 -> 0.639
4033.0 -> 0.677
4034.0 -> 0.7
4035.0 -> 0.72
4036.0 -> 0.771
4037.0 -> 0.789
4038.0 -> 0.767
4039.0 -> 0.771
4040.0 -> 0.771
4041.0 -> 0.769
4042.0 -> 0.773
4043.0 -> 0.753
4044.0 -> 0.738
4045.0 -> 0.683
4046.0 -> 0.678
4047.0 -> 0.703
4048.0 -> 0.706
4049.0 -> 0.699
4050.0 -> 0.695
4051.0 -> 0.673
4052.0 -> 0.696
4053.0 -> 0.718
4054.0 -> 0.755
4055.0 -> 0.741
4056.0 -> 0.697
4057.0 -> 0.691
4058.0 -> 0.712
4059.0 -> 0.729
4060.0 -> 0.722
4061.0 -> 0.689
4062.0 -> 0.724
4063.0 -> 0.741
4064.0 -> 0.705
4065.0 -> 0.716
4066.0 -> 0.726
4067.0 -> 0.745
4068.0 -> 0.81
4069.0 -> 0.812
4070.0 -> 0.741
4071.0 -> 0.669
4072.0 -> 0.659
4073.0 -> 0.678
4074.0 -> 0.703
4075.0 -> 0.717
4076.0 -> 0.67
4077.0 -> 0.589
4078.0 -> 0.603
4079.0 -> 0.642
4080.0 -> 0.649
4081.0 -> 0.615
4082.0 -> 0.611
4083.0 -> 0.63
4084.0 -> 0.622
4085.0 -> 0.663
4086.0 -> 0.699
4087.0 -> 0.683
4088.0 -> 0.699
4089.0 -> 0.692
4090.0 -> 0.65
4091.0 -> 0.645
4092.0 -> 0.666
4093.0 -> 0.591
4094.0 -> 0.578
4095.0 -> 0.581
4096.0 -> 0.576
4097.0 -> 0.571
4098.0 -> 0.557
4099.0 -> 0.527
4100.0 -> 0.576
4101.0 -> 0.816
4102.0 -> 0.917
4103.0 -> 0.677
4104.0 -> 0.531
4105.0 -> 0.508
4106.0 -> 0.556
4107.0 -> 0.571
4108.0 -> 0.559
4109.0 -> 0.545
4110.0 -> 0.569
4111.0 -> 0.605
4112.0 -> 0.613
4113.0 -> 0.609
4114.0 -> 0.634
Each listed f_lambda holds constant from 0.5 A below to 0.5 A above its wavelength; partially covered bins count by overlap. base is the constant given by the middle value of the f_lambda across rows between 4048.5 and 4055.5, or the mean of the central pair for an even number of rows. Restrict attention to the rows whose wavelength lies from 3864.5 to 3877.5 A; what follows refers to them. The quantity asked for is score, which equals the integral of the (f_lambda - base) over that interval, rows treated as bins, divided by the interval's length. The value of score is 0.040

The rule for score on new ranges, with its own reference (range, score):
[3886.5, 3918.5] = -0.066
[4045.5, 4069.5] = 0.021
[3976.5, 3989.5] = -0.061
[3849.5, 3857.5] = -0.008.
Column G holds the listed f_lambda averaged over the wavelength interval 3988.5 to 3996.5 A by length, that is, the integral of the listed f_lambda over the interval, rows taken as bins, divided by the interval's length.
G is 0.697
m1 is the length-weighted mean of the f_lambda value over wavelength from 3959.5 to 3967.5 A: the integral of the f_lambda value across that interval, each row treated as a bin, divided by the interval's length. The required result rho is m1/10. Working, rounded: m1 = 0.49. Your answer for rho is 0.049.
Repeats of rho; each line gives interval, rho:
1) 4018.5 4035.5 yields 0.072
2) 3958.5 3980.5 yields 0.051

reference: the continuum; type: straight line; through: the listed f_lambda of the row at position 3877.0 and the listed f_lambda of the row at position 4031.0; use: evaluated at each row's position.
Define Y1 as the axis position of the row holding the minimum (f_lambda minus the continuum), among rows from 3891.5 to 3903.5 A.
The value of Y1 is 3892.0 A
